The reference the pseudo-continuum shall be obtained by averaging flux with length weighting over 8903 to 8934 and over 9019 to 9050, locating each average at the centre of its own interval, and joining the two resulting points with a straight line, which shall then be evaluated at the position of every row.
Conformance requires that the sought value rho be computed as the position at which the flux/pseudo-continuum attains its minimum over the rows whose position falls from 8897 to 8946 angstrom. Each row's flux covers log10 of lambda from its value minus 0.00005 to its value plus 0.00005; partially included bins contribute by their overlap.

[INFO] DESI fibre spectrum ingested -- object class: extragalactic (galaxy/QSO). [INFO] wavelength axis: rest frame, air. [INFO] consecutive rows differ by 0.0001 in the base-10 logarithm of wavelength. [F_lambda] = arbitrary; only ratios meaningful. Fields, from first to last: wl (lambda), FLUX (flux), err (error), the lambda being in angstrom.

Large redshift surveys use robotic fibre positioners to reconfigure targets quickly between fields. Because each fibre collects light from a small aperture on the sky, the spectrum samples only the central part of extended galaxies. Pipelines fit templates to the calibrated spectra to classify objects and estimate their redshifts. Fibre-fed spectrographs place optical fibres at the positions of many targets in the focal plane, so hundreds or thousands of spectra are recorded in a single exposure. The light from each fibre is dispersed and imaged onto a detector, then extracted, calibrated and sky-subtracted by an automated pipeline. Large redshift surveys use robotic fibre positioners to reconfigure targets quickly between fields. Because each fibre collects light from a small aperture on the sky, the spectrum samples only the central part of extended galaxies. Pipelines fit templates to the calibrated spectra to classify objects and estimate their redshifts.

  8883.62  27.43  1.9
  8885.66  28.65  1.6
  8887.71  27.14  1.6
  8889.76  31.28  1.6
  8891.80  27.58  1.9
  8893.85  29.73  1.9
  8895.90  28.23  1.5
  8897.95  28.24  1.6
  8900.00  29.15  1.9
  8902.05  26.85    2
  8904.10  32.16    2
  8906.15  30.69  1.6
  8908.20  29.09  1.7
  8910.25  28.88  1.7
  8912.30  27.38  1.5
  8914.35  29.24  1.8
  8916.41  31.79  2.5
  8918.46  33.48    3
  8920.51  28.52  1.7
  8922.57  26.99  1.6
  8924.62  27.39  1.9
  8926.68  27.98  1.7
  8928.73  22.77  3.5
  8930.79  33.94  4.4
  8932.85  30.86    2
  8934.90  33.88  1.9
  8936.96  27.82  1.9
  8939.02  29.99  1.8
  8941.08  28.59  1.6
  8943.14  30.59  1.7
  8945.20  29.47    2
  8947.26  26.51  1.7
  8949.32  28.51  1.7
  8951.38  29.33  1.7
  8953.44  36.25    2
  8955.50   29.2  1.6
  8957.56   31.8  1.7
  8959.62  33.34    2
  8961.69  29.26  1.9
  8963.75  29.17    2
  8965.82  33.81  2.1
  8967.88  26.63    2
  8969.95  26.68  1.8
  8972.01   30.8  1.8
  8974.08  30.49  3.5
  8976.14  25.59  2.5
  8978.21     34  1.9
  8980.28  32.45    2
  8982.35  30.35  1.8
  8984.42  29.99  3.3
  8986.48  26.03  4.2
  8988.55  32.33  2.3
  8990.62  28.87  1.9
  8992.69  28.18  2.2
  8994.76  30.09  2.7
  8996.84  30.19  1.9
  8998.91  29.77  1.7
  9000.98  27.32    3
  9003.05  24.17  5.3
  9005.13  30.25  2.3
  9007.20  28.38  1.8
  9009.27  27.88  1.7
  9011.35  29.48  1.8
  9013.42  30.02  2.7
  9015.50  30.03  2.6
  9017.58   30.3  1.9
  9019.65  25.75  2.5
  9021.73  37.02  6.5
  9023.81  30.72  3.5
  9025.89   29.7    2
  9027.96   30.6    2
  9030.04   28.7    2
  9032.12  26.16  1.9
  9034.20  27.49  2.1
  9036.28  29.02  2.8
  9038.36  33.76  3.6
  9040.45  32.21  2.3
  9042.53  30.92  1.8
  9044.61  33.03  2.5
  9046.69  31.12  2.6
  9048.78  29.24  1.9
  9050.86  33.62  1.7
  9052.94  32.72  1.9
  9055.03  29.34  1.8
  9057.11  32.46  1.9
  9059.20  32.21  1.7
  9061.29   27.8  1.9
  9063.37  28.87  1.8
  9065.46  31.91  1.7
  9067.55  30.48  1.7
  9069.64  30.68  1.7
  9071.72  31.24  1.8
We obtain 8928.73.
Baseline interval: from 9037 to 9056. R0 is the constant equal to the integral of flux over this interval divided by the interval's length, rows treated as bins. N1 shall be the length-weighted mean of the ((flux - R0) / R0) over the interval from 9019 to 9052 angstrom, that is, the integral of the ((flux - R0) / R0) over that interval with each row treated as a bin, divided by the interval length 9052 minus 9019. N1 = -0.035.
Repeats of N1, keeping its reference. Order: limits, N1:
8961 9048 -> -0.063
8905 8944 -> -0.071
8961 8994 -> -0.065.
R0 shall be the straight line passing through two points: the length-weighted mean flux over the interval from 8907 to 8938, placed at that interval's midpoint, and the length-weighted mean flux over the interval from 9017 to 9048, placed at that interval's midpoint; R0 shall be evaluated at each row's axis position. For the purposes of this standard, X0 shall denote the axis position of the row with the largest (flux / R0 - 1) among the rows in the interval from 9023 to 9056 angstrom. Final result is 9038.36 angstrom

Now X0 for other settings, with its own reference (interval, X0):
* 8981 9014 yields 8988.55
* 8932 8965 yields 8953.44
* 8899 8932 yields 8930.79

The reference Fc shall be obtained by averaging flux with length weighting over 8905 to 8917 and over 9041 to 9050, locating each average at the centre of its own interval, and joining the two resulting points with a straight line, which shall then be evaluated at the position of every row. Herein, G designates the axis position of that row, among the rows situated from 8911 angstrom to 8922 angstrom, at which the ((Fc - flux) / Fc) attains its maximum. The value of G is 8912.30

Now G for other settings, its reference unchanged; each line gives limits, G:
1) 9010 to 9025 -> 9019.65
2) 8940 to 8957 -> 8947.26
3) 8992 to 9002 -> 9000.98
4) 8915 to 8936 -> 8928.73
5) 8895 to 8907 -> 8902.05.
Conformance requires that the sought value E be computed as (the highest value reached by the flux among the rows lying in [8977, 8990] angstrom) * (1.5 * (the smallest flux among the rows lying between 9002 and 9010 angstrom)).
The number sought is 1233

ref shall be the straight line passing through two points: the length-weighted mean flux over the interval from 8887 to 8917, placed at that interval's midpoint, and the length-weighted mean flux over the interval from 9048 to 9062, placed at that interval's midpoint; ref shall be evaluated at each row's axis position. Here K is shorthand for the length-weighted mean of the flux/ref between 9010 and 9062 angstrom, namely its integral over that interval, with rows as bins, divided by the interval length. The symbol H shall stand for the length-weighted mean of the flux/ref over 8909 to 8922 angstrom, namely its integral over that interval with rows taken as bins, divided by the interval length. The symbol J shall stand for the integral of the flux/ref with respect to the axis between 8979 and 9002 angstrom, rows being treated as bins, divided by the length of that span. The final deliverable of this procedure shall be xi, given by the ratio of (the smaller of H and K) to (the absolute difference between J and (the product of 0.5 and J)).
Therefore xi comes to 2.02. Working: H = 1.02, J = 0.98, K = 0.99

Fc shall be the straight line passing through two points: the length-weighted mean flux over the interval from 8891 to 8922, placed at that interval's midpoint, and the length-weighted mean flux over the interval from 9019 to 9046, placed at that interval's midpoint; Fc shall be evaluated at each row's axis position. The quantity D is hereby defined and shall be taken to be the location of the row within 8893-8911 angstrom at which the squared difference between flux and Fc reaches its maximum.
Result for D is 8904.10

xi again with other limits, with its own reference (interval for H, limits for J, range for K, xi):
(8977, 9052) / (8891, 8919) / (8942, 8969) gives 1.94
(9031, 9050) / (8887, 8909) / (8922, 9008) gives 1.96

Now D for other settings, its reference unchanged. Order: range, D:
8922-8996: 8928.73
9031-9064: 9032.12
